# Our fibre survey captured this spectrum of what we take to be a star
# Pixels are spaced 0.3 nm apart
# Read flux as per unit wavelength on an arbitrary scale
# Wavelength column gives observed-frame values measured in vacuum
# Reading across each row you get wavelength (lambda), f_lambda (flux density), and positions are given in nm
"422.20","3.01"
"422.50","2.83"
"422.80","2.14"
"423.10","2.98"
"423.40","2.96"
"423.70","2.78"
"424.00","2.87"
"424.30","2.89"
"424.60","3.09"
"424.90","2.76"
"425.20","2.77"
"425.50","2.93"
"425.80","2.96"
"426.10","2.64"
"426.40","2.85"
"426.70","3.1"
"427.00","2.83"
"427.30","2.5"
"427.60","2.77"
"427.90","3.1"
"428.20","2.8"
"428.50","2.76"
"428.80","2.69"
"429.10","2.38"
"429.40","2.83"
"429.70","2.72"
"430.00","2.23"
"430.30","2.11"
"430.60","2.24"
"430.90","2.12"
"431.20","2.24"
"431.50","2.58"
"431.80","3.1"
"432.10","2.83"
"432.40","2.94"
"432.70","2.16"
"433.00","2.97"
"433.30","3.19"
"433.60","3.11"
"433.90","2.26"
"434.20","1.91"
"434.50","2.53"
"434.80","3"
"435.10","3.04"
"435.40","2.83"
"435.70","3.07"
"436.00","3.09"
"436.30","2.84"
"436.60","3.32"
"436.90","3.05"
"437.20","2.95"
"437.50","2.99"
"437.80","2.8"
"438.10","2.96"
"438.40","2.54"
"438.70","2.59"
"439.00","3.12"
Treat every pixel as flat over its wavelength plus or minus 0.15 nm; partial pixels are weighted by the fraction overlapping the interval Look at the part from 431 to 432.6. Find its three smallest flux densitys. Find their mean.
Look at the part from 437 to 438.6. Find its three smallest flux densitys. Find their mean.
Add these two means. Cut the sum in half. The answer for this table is 2.66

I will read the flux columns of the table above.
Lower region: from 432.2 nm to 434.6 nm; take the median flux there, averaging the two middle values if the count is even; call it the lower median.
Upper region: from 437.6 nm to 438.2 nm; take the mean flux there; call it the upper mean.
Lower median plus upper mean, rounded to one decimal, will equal 5.6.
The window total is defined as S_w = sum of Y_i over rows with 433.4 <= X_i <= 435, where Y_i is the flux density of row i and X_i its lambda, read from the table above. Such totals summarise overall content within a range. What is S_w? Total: 12.8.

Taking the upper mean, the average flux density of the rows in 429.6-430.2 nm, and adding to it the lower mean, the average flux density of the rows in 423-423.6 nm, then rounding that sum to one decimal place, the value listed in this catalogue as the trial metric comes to 5.4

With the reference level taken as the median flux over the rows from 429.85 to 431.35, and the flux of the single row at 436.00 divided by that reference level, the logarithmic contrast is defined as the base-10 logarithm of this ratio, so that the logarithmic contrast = 0.14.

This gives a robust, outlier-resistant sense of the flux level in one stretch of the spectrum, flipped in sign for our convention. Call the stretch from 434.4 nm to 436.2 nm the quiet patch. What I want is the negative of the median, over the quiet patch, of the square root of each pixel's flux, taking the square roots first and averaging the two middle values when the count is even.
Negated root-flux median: -1.74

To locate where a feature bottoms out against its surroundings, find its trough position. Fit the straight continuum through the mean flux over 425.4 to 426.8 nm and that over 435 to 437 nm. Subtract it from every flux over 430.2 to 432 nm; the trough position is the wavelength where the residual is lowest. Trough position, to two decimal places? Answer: 430.30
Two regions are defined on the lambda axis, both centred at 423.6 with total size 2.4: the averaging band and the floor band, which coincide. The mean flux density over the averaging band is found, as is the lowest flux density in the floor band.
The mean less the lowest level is 0.68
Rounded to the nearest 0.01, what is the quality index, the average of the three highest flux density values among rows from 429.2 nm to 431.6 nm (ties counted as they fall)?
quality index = 2.71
